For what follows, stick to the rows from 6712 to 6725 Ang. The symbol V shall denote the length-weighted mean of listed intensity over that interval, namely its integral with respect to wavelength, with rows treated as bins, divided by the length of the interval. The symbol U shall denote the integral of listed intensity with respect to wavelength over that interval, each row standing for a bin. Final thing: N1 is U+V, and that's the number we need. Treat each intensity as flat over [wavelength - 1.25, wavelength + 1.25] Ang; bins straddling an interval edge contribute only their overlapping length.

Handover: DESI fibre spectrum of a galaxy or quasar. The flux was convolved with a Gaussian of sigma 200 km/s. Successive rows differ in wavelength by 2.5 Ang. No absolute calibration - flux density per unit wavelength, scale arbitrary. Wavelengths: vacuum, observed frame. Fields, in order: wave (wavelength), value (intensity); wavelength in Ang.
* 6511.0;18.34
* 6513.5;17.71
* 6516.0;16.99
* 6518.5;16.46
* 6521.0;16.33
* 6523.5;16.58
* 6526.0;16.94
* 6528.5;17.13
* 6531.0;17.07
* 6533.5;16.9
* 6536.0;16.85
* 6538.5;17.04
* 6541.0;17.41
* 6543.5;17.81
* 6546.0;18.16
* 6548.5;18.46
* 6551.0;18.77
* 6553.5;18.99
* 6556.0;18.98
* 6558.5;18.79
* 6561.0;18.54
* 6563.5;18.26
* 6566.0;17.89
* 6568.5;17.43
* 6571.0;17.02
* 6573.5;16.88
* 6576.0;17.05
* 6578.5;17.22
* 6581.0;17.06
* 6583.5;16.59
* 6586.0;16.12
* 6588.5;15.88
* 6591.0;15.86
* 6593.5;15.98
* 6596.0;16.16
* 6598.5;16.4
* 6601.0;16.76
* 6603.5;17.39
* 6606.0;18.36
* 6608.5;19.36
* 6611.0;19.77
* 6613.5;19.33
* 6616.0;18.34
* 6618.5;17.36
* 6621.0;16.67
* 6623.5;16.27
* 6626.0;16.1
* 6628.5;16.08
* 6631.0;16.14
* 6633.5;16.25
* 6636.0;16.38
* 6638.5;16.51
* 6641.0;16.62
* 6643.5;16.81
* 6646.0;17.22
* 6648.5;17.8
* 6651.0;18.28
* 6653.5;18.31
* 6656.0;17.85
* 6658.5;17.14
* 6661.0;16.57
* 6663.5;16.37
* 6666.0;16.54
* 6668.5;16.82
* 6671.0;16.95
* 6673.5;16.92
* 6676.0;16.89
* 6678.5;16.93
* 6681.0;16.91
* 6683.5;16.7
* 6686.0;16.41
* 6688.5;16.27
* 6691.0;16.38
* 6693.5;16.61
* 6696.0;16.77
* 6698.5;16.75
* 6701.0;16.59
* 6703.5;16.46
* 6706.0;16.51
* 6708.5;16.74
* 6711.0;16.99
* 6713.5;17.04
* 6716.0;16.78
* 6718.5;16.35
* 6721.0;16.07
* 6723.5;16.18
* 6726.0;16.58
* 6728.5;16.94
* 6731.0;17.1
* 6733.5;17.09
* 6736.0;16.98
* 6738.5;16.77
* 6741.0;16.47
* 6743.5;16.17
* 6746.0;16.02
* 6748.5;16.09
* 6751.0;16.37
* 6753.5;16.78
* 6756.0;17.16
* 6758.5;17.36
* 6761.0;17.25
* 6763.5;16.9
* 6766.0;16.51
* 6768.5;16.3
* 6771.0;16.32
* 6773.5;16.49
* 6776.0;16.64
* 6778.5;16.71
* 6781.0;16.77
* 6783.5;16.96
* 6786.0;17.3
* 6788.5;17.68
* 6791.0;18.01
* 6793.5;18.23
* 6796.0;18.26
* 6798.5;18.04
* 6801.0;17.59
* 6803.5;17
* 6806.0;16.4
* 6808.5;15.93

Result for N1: 231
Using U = 214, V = 16.5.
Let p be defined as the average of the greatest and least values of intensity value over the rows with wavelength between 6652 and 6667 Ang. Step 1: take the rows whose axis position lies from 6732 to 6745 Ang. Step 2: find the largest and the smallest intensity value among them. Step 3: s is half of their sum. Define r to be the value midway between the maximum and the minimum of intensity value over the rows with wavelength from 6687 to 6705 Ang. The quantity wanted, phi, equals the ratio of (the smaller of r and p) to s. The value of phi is 0.99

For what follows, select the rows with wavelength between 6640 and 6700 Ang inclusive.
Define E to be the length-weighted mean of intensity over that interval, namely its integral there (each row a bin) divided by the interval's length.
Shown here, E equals 17.0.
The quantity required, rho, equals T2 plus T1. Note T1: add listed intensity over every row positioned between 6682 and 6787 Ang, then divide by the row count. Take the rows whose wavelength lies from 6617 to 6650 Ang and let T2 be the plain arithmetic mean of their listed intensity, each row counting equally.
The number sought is 33.3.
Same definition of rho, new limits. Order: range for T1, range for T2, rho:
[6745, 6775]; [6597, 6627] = 34.3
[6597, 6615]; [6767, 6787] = 34.9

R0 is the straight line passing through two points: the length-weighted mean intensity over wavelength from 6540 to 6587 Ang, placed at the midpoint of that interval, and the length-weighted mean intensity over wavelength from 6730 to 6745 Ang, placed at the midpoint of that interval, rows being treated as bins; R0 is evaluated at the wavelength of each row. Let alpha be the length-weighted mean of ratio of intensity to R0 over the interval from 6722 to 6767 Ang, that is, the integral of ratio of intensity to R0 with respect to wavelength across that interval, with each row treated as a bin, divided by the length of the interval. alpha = 1.000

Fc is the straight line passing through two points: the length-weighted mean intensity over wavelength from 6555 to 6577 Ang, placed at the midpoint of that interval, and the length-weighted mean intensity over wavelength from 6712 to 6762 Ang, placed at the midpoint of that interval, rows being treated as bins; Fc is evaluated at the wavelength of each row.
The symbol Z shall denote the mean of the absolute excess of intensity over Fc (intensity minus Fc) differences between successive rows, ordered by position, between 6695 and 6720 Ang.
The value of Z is 0.17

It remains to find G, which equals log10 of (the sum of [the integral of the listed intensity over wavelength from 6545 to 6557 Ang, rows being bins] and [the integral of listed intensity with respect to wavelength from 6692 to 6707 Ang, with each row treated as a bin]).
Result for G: 2.68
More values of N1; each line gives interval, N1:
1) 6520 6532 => 219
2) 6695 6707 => 216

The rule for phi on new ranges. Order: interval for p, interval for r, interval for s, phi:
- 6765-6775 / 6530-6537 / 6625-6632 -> 1.02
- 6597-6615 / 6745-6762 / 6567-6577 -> 0.97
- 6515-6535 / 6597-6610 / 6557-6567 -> 0.91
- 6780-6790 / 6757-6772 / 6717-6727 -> 1.03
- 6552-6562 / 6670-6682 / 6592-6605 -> 1.01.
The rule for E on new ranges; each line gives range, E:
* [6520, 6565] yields 17.7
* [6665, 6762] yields 16.7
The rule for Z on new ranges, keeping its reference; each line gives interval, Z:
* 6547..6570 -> 0.25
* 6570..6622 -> 0.44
